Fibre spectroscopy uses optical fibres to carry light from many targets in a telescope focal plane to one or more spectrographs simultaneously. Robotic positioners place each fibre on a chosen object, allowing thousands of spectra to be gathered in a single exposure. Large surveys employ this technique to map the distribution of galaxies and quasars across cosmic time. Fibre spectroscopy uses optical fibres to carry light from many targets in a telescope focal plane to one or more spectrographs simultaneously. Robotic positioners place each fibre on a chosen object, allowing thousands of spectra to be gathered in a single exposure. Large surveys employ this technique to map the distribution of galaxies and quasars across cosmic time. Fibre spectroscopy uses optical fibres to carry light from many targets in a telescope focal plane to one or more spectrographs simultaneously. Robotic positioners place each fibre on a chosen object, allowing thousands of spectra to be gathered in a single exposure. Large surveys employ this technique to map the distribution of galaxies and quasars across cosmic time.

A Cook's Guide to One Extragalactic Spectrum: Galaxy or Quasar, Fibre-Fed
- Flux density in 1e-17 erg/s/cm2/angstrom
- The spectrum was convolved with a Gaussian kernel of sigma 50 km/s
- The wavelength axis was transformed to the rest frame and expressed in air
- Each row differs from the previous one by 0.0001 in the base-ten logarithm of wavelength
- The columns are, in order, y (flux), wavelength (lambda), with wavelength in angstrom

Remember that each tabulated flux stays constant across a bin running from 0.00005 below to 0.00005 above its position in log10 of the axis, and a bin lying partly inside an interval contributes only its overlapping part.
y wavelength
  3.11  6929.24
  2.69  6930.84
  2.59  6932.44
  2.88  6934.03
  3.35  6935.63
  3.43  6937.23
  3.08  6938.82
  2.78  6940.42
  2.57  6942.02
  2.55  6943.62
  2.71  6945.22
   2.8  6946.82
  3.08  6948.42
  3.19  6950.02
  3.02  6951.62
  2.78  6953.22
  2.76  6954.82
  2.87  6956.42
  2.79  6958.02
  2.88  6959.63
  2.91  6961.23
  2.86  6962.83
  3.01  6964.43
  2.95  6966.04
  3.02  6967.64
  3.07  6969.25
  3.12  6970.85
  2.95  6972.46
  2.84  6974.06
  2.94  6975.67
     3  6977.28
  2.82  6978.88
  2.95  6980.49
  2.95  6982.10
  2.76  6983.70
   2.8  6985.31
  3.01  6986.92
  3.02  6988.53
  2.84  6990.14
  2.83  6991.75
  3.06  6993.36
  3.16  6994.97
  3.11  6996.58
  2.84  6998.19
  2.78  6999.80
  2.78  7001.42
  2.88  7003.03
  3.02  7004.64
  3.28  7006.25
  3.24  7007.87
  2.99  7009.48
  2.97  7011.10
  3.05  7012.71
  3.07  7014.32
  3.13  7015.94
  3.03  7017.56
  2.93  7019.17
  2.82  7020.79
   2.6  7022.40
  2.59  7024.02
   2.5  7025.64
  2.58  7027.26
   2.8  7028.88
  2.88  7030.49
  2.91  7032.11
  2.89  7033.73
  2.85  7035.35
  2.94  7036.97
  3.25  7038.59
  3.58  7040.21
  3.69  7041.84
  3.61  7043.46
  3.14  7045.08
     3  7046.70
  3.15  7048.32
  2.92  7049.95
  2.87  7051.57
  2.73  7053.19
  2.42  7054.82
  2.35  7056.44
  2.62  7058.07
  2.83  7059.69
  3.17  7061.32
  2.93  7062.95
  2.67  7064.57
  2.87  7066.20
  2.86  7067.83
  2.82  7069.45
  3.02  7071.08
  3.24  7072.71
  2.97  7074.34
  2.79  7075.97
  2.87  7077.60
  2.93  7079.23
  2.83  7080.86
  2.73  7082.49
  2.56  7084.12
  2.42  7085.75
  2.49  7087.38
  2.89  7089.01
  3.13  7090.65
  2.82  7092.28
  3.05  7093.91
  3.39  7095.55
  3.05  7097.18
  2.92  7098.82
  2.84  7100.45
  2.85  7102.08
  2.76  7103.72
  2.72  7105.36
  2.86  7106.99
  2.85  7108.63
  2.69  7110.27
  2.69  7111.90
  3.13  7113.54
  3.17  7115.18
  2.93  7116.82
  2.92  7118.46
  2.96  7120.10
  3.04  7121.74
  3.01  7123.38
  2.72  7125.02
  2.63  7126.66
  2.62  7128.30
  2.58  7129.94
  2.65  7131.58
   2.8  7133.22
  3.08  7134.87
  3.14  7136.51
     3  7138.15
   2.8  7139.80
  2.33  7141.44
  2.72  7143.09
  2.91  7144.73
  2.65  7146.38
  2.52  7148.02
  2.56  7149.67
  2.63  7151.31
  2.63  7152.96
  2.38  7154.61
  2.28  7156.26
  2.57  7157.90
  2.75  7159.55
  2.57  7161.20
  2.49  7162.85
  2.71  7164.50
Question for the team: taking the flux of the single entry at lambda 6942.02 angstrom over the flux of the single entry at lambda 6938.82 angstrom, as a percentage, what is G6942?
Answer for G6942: 83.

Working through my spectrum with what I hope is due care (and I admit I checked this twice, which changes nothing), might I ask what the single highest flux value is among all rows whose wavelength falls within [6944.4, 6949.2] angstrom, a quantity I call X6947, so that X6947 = 3.08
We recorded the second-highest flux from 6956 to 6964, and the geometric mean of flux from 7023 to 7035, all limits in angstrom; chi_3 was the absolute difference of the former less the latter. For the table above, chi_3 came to 0.15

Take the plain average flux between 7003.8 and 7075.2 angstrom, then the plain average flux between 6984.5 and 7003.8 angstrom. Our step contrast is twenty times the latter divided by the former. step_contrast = 19.8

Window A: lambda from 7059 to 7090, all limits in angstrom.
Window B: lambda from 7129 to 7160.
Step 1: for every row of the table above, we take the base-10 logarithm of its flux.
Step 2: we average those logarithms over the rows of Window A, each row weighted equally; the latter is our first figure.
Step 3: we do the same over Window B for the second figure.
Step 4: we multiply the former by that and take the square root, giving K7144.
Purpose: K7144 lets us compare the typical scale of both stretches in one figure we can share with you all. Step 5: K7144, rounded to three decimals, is 0.439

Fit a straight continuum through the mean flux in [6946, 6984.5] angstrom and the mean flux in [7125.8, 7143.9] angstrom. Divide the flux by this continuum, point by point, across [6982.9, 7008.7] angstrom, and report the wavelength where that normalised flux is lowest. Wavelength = 6983.70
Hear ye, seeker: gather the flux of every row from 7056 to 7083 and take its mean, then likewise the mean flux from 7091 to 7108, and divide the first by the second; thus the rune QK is 0.98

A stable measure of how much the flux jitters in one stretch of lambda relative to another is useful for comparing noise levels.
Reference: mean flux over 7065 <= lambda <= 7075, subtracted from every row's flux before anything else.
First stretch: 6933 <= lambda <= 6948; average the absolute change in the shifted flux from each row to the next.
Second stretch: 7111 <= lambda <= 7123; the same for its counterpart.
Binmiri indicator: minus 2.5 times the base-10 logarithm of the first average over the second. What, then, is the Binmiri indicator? -0.4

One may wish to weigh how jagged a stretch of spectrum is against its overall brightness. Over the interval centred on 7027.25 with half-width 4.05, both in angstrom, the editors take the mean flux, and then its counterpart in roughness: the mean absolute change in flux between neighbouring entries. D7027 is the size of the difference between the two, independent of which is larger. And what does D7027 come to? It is 2.55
